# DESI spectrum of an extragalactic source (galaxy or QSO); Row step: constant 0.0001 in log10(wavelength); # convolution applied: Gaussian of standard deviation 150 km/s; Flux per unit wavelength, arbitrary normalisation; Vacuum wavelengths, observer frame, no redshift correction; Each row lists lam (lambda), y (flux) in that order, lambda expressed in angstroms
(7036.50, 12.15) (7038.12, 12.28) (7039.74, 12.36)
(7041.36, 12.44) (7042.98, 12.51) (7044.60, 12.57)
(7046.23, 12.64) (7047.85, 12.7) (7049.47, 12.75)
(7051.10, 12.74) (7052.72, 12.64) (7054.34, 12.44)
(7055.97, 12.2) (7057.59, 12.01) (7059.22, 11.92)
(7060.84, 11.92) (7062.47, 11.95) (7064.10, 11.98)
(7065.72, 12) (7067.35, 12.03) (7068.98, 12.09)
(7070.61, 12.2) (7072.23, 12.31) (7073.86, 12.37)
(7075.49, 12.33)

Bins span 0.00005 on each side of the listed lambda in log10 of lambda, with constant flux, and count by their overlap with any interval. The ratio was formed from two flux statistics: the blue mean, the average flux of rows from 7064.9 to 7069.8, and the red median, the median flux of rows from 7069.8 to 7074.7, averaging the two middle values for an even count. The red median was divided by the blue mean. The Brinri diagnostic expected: 1.02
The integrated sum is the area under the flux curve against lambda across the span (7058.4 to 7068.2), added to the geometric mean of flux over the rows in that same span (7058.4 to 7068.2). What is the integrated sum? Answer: 129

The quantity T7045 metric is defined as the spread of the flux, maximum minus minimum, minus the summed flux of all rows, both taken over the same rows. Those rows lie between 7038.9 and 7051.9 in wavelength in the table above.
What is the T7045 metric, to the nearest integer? -100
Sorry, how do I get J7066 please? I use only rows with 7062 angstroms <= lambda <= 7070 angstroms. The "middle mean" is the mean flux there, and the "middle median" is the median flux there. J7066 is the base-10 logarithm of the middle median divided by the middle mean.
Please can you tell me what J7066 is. -0.0004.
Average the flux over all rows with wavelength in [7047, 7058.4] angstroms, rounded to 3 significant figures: 12.5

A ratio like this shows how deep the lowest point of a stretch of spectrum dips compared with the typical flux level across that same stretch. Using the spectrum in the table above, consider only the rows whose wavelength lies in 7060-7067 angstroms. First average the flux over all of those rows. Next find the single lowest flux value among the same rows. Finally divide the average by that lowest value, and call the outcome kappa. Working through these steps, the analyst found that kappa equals 1.004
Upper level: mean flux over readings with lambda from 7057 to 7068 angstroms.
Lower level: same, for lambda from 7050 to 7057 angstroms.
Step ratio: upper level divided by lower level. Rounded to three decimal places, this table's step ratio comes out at 0.957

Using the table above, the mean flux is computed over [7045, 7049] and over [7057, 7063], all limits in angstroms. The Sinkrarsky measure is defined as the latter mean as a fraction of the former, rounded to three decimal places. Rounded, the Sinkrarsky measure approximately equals 0.943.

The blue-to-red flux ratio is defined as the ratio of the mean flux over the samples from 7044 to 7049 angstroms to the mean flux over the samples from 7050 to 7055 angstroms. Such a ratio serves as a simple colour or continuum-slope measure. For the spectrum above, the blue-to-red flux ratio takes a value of 1.00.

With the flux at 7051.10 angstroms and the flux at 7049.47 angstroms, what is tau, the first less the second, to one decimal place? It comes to 0.0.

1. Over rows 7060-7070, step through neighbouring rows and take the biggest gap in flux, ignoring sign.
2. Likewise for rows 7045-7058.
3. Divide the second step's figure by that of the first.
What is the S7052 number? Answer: 4.0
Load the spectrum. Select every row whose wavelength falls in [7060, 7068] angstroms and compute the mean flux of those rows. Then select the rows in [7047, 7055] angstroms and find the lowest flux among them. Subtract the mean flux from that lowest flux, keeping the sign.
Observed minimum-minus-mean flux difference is 0.46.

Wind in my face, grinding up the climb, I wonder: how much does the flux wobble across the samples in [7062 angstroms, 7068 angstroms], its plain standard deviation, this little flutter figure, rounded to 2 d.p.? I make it 0.03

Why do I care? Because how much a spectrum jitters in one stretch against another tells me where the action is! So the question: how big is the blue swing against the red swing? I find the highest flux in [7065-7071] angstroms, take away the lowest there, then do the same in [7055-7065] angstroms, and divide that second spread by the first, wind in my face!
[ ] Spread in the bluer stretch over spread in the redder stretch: 1.4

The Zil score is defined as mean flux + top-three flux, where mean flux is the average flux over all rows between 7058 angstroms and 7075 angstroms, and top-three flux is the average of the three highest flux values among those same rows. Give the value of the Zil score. 24.4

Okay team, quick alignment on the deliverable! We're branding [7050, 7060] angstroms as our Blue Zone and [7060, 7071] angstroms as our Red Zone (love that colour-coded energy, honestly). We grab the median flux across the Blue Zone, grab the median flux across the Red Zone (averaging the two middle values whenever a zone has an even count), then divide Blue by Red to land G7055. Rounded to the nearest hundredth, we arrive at 1.03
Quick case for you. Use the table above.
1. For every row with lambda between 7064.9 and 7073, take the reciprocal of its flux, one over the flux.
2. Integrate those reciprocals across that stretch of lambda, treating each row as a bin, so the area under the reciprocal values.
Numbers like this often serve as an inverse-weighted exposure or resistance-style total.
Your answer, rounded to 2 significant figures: 0.67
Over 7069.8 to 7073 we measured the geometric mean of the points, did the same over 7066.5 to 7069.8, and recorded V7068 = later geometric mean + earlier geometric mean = 24.3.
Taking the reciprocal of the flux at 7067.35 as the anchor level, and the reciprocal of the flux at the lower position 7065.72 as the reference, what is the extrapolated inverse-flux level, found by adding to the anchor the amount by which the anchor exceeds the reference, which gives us 0.0829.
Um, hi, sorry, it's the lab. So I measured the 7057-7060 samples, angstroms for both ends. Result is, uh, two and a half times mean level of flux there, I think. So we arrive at 29.9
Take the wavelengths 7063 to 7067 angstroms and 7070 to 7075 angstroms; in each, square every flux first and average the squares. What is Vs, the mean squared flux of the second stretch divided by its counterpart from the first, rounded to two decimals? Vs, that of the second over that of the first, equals 1.05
